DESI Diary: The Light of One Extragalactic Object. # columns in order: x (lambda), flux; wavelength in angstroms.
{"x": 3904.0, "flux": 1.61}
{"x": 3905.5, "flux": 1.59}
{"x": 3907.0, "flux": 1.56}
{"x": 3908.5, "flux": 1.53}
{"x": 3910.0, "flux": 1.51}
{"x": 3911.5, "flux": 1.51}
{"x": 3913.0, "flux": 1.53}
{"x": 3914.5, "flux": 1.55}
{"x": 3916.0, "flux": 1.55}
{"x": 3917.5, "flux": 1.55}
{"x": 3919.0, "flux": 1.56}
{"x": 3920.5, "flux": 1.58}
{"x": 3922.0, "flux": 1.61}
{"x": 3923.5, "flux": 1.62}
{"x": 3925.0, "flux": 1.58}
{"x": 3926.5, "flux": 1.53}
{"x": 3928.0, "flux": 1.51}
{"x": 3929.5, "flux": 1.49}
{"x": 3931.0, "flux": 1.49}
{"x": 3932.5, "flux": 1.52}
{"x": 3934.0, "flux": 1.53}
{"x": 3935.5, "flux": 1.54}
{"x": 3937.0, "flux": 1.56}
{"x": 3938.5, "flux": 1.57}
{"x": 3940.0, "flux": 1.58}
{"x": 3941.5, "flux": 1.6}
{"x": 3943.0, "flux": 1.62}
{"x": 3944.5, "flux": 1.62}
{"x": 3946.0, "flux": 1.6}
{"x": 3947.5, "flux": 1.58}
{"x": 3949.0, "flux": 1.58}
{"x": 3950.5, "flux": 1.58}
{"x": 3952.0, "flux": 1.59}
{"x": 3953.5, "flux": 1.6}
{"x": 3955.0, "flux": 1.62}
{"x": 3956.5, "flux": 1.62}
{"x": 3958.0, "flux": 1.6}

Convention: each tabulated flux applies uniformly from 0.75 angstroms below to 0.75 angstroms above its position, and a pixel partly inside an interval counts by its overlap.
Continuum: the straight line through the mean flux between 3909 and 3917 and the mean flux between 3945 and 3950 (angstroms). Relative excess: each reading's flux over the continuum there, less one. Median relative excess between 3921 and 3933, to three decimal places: -0.021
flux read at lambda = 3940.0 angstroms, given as 1.58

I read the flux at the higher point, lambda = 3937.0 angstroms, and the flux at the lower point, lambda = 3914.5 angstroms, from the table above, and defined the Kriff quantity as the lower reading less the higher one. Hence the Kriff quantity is -0.01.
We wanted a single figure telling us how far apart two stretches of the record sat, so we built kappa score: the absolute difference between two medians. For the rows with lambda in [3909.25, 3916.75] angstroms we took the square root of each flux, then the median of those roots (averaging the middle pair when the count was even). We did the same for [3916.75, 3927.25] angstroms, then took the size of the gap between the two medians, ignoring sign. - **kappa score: 0.020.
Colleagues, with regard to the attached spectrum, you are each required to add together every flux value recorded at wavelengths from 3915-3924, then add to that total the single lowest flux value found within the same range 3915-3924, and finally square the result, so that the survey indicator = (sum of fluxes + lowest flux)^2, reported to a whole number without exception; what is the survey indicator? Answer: 121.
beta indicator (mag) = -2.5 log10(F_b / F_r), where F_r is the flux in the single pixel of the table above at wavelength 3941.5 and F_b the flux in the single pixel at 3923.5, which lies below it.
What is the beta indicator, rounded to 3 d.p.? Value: -0.013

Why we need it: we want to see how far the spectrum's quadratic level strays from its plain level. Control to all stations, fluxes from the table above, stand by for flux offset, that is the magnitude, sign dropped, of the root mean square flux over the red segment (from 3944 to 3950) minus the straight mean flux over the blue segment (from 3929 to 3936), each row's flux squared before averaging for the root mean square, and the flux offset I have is 0.081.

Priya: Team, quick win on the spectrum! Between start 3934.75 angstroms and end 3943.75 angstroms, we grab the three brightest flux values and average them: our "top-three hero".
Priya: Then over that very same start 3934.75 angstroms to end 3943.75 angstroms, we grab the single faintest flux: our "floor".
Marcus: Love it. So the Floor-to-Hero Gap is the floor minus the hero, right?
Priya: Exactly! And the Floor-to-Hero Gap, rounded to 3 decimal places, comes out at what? -0.060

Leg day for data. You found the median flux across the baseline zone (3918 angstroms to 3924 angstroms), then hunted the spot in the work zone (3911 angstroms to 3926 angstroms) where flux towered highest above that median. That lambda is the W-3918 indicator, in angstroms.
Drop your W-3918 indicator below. 3923.5 angstroms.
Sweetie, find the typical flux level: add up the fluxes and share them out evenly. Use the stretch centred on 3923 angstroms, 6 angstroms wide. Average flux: 1.60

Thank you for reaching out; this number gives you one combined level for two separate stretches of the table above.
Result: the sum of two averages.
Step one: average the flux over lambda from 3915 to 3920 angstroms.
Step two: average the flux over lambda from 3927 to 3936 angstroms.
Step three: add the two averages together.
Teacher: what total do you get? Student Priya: 3.07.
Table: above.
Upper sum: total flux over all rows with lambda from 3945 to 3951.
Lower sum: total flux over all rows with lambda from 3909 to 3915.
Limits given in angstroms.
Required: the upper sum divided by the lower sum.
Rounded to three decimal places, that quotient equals 1.039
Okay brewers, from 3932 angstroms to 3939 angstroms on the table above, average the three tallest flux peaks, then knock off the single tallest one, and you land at -0.013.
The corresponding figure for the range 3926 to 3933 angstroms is -0.010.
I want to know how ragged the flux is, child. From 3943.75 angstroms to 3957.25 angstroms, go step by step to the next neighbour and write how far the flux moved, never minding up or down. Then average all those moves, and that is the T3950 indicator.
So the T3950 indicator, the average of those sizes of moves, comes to 0.010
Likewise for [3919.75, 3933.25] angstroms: 0.025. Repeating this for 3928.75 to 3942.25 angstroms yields 0.014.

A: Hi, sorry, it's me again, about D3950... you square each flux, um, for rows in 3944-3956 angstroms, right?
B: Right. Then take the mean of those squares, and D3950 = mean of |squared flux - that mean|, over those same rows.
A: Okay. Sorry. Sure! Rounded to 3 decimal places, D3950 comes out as 0.044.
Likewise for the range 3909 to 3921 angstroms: 0.060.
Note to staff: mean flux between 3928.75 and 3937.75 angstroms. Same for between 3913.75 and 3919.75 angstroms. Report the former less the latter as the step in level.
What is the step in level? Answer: -0.03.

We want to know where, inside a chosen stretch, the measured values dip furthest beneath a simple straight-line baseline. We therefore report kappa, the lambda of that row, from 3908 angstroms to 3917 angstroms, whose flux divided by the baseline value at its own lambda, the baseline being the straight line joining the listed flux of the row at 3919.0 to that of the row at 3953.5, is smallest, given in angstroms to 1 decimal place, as 3911.5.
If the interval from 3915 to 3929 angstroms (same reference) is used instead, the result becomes 3928.0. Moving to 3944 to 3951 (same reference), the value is 3950.5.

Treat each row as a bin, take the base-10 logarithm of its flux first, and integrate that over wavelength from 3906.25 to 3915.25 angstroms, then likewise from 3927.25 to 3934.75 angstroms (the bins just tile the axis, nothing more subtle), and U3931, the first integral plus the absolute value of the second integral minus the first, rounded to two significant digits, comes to 2.0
